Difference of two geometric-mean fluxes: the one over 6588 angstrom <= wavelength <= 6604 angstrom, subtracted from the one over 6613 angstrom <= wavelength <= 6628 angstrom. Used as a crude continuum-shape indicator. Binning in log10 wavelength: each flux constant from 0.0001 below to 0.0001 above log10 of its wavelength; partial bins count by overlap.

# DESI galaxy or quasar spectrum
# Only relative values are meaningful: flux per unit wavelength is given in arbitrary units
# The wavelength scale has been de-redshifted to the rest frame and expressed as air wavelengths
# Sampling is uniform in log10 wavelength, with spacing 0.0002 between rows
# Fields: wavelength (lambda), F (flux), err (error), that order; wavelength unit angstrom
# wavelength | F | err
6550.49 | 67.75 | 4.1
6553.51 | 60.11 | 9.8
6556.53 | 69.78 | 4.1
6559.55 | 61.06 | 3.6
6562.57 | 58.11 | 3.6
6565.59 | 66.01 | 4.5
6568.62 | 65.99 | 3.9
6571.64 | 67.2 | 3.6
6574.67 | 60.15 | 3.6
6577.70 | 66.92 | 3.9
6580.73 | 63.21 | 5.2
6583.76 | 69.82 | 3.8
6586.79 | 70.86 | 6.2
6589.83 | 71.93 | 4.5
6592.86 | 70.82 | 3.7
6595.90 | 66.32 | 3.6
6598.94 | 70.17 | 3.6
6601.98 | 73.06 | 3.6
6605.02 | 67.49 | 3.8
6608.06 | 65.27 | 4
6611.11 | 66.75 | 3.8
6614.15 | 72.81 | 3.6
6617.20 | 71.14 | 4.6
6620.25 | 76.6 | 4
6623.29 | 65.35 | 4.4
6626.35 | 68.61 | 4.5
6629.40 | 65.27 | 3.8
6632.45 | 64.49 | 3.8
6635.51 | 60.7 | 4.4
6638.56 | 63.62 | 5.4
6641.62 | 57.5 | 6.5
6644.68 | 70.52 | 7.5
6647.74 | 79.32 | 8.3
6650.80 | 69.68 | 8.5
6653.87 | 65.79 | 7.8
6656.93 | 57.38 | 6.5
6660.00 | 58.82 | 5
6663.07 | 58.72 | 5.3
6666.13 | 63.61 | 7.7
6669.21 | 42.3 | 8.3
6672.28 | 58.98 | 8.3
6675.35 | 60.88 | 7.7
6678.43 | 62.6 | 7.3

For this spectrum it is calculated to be 0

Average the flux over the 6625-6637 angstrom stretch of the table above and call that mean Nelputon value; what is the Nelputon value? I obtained 65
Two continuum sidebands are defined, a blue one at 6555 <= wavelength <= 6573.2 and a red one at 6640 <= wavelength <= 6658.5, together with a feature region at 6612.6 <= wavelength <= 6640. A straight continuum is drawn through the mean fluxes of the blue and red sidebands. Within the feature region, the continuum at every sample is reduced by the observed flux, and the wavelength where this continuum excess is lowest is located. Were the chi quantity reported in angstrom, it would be 6620.25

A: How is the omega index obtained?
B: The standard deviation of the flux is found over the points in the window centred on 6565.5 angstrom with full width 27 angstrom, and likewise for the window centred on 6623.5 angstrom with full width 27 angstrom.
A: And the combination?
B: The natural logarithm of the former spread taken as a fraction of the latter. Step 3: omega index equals -0.17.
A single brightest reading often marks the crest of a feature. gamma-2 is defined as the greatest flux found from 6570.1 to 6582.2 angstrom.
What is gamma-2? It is 67.2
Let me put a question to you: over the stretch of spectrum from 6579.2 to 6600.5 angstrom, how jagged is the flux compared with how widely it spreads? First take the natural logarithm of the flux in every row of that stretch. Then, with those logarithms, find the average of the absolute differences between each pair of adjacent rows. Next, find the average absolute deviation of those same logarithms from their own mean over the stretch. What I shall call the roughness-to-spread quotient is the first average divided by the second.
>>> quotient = 1.24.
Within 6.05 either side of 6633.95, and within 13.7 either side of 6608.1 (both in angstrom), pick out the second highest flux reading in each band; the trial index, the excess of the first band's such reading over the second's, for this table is -8.6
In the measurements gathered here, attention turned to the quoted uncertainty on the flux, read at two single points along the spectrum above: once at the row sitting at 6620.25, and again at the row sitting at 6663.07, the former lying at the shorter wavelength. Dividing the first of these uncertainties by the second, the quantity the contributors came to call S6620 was 0.75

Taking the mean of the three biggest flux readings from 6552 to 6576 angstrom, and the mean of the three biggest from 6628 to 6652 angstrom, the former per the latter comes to 0.92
